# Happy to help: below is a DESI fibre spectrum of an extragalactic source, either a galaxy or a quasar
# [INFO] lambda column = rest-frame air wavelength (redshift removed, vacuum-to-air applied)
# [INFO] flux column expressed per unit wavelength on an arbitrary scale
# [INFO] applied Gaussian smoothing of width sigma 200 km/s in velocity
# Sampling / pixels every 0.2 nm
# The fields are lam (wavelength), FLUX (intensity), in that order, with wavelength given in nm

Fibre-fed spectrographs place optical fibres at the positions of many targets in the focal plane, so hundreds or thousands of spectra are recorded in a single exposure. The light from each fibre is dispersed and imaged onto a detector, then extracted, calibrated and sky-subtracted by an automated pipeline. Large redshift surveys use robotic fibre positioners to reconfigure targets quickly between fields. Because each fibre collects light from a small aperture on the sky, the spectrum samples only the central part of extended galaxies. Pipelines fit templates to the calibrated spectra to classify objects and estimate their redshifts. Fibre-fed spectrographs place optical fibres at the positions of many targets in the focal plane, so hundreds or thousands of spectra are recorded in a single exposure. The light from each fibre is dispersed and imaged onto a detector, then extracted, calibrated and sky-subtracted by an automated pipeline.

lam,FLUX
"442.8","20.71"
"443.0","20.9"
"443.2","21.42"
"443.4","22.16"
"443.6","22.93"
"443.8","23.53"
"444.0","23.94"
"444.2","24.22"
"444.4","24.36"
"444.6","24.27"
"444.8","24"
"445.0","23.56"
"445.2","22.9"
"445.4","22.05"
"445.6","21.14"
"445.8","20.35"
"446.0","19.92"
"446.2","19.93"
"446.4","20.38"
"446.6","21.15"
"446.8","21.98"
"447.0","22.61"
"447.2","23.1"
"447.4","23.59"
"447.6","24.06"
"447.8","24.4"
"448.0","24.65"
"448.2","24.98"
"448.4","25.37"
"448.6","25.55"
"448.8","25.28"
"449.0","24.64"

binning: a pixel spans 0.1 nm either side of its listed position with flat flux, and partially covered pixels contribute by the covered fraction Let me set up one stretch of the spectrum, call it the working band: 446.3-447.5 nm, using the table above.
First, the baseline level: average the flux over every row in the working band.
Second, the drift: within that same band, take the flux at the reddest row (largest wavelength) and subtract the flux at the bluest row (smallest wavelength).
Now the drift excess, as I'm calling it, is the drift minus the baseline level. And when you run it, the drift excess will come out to -18.9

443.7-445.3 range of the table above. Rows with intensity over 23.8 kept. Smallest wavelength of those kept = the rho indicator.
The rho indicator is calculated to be 444.0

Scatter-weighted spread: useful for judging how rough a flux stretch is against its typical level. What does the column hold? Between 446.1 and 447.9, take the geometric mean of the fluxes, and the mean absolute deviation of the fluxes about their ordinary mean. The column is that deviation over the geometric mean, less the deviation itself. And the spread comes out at -1.3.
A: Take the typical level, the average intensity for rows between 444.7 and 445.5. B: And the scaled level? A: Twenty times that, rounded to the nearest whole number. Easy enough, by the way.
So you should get 463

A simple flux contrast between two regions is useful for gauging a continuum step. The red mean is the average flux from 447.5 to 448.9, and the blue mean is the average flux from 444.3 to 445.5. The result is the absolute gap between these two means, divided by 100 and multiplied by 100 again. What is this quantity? 1.4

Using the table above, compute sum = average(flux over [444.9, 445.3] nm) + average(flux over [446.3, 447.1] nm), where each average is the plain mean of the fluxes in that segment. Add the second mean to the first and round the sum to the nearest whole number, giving 45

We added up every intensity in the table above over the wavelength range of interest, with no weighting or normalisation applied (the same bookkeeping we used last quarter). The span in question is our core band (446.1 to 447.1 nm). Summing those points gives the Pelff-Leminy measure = 106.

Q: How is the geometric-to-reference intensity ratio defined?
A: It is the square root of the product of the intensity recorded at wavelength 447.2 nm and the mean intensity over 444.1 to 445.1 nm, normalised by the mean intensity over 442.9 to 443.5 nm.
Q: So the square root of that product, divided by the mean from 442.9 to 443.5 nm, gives 1.10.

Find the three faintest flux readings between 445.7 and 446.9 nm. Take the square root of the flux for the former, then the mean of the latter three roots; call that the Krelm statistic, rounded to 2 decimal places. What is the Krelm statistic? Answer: 4.48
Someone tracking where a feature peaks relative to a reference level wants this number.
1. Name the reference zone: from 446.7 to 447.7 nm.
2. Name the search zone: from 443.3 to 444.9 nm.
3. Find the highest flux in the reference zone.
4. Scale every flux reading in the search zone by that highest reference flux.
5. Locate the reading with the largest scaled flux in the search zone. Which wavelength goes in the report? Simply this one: 444.4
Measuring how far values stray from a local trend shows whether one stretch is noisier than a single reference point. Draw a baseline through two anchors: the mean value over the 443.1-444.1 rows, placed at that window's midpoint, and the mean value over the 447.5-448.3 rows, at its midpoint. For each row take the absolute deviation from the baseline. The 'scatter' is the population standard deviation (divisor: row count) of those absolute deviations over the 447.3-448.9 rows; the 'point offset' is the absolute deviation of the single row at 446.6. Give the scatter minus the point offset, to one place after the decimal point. -2.6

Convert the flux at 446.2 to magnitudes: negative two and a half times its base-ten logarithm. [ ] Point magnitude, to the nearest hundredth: -3.25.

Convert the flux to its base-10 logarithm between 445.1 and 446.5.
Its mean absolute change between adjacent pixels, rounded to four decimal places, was 0.0117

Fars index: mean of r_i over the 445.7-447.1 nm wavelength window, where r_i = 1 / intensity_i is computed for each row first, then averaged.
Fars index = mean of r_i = 0.0479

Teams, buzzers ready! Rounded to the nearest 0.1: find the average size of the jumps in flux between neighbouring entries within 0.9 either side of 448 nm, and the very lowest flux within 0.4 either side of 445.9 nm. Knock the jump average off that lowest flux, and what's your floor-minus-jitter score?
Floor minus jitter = 19.6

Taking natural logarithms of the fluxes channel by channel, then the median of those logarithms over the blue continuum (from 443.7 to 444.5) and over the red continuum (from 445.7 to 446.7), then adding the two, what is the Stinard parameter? 6.19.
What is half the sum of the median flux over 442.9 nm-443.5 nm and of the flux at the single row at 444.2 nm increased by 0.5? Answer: 23.1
